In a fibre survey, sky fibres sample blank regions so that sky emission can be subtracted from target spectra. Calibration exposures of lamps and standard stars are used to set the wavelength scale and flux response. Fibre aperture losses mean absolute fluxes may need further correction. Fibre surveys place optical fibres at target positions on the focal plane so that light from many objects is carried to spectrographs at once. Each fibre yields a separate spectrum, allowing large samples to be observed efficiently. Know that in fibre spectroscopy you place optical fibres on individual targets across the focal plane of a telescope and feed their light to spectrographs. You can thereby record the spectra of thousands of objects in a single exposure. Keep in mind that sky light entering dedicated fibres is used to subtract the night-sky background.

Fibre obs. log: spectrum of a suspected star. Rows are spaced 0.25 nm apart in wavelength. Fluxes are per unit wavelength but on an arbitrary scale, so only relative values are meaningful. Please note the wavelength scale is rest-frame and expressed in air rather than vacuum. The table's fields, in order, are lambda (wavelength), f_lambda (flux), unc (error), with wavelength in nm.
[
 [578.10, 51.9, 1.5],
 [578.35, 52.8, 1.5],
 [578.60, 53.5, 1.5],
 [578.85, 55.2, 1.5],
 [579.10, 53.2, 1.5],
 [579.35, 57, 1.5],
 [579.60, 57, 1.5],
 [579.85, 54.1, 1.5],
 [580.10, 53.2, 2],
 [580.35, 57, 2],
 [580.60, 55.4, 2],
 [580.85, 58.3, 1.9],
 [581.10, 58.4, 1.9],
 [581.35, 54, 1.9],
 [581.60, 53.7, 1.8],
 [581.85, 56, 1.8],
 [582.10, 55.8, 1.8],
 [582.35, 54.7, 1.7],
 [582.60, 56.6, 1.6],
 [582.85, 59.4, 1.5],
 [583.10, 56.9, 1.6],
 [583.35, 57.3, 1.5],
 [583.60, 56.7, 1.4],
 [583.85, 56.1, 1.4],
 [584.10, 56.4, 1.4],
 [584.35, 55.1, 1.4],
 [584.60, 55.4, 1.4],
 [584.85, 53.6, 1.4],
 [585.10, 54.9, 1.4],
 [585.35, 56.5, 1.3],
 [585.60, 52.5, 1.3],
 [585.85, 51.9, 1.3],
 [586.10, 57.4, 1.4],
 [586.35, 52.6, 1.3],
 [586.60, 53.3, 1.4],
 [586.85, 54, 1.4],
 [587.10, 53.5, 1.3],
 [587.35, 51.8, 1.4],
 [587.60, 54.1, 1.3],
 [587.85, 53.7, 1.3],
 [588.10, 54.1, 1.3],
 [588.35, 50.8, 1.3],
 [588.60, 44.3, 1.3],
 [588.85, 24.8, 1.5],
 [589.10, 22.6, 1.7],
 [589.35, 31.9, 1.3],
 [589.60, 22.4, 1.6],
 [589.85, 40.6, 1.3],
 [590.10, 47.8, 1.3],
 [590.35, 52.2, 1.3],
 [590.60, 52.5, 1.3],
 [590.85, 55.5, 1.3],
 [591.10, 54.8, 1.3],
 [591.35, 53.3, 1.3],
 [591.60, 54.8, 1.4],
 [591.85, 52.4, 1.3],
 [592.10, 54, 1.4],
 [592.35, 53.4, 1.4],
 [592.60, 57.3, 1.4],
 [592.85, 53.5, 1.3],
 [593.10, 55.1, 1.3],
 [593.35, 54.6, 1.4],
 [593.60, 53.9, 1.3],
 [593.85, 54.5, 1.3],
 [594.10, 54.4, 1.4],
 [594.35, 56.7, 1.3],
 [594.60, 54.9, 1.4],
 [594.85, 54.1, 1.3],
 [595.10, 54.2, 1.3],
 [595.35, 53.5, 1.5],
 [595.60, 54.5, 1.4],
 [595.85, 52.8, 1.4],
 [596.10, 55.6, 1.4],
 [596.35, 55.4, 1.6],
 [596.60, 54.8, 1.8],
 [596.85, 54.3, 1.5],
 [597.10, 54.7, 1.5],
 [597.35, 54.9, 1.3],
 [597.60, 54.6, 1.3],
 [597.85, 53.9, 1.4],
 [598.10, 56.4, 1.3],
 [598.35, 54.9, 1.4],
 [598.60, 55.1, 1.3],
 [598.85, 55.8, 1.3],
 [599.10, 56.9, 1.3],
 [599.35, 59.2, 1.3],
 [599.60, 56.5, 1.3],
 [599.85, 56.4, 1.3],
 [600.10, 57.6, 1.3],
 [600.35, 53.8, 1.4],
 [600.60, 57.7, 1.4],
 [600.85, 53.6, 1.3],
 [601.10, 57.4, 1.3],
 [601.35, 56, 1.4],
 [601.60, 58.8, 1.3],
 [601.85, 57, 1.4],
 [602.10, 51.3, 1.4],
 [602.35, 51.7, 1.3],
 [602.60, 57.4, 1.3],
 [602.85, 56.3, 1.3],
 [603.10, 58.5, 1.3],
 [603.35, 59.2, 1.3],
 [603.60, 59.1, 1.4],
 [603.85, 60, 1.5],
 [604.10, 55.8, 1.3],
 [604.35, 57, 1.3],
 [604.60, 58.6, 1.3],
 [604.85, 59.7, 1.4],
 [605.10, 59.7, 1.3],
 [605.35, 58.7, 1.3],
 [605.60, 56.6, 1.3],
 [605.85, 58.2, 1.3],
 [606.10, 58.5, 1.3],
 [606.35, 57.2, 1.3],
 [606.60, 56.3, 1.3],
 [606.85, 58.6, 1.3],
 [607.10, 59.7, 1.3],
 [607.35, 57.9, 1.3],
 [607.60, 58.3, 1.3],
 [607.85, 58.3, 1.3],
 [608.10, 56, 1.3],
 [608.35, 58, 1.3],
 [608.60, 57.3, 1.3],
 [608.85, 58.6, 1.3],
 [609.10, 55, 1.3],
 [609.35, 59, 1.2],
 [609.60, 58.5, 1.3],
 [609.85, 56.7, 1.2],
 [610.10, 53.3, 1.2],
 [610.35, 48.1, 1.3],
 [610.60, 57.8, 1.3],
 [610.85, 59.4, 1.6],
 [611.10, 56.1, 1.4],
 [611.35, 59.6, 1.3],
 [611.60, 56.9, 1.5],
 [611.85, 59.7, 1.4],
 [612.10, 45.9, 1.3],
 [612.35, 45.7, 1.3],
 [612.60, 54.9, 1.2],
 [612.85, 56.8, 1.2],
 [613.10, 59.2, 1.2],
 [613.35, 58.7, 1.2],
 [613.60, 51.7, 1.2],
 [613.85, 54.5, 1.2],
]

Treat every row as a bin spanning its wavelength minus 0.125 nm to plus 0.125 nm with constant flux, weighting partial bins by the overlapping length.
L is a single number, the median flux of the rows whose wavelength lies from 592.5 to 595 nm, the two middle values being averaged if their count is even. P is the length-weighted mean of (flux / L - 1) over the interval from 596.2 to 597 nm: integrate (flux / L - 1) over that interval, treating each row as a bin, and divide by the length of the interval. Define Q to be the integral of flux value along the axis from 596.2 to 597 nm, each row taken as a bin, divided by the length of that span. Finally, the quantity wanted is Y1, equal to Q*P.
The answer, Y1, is 0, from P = 0.01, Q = 55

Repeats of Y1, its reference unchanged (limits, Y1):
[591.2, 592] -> -1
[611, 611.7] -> 3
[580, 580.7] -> 1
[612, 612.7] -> -5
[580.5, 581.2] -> 3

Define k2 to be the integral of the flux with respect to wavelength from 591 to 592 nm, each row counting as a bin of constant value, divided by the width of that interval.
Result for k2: 53.8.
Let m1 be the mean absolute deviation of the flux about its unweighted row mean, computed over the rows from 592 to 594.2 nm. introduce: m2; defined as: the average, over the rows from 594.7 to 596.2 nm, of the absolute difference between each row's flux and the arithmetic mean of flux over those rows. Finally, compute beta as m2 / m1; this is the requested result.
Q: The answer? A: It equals 0.9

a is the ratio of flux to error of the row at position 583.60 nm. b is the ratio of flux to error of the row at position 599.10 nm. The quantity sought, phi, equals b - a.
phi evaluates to 3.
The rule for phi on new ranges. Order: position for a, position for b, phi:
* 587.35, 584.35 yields 2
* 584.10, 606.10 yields 5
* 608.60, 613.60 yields -1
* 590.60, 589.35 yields -16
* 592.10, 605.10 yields 7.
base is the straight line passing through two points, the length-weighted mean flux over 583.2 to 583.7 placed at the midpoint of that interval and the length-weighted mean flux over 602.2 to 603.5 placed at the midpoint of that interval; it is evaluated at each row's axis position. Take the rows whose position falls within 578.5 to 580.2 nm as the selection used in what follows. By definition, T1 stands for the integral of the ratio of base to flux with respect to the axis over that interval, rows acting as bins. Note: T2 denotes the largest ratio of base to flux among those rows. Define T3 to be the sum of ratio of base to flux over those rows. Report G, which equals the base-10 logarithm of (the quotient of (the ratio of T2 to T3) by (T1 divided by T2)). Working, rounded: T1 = 1.77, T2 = 1.07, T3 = 7.31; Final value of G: -1.05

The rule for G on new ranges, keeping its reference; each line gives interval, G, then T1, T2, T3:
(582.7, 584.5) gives -1.07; 1.81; 1.03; 7.02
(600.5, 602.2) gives -1.00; 1.72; 1.10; 7.09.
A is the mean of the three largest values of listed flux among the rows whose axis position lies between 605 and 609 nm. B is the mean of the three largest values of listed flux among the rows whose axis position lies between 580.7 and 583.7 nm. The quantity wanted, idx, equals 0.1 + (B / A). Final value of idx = 1.09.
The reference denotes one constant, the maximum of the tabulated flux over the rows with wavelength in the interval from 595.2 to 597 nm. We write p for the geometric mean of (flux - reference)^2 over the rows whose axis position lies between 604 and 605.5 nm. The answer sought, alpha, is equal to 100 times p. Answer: 352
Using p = 3.5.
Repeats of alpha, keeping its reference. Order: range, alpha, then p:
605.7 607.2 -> 470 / 4.7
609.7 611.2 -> 430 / 4.3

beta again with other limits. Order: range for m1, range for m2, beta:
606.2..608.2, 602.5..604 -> 1.1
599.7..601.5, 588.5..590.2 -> 6.7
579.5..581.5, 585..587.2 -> 0.8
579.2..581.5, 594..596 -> 0.4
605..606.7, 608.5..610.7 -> 2.6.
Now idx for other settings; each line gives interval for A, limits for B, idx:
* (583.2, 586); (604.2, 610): 1.15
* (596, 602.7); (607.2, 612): 1.12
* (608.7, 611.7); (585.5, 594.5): 1.06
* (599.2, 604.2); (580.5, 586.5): 1.09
